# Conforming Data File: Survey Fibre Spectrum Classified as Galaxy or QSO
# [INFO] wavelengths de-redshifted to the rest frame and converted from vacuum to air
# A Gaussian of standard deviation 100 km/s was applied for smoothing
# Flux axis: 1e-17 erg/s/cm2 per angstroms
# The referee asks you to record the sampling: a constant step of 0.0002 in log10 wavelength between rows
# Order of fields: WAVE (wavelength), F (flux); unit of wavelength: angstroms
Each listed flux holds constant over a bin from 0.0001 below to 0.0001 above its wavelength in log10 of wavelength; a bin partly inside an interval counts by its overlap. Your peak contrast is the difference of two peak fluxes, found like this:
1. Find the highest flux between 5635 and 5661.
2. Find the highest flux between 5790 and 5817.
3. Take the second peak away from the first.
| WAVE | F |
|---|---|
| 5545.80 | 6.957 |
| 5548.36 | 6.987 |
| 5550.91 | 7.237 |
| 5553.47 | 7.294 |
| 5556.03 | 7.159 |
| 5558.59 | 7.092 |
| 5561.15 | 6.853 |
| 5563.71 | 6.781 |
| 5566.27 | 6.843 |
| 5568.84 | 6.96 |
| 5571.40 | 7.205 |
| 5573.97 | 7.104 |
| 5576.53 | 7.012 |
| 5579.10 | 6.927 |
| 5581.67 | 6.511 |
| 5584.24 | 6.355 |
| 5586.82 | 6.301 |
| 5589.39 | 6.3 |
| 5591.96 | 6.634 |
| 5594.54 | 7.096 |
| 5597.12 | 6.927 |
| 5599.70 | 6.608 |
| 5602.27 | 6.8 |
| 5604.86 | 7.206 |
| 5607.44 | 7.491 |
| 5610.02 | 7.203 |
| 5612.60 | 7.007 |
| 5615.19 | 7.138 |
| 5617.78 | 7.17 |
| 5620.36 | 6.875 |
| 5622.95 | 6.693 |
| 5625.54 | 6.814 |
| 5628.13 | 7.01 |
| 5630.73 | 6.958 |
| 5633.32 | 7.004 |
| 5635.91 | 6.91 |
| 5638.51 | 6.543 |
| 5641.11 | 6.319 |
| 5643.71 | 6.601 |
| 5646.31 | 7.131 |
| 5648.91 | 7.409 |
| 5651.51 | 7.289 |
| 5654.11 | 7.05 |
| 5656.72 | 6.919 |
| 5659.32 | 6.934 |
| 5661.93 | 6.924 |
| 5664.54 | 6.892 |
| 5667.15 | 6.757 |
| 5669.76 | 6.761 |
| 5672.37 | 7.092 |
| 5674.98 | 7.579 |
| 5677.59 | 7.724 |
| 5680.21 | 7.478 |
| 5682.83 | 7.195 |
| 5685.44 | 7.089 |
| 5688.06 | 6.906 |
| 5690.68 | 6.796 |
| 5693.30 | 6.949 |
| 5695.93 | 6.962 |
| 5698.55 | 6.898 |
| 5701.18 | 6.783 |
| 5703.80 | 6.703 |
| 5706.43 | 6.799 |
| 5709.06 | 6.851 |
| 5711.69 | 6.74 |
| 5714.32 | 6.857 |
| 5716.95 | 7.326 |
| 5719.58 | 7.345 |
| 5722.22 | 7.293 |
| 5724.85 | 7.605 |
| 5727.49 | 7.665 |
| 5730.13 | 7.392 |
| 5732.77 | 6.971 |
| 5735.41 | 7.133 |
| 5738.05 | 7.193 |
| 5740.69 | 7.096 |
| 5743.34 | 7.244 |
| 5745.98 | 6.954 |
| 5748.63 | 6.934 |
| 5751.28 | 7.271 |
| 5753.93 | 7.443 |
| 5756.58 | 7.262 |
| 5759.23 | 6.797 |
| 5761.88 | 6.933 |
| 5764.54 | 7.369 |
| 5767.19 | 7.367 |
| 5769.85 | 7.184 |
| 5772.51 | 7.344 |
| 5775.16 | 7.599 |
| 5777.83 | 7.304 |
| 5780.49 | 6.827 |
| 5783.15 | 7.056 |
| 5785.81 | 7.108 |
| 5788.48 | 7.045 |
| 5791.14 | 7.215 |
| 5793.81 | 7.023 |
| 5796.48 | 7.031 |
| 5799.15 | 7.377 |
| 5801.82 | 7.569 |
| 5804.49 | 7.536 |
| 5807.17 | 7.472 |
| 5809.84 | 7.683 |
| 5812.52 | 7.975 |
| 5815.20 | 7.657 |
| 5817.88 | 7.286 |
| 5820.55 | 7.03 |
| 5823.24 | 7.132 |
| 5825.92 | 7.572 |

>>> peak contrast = -0.57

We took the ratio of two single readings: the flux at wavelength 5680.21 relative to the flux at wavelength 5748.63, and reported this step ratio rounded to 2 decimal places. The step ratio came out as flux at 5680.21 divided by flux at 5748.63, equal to 1.08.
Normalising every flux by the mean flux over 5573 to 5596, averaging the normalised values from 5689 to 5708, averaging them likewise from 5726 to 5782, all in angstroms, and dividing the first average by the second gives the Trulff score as 0.950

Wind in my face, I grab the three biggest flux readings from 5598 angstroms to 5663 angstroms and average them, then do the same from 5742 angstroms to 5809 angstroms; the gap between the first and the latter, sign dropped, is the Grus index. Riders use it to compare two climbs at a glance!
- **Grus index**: 0.17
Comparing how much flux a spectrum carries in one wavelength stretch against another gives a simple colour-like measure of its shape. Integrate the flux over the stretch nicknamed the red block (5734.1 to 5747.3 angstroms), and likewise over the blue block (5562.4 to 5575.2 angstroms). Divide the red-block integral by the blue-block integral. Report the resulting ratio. 1.05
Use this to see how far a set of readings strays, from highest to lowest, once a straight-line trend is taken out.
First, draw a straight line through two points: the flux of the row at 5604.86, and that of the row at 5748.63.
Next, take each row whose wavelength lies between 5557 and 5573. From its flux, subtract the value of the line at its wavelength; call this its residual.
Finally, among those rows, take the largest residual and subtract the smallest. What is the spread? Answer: 0.44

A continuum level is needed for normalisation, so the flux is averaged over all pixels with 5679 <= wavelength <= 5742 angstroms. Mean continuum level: 7.08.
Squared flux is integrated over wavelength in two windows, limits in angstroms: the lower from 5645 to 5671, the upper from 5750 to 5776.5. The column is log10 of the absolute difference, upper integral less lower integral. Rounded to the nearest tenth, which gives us 2.1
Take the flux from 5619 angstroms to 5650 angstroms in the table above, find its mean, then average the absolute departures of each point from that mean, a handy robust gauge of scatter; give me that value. 0.22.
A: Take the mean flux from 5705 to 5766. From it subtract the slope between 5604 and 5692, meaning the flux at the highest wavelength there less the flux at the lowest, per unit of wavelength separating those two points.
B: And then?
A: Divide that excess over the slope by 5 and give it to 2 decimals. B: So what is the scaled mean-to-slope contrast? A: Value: 1.43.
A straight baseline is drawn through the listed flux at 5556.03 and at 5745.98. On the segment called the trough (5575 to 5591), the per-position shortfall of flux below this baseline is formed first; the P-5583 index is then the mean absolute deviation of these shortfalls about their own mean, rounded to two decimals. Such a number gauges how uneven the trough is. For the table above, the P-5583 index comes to 0.26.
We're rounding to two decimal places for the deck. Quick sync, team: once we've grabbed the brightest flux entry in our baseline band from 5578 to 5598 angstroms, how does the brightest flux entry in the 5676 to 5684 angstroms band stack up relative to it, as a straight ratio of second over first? 1.09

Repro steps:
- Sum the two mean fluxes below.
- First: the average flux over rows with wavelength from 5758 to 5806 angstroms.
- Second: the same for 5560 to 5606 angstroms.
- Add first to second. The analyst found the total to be 14.0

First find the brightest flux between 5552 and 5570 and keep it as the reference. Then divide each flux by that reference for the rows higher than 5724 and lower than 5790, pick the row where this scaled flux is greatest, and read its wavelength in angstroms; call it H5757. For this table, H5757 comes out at 5727.49 angstroms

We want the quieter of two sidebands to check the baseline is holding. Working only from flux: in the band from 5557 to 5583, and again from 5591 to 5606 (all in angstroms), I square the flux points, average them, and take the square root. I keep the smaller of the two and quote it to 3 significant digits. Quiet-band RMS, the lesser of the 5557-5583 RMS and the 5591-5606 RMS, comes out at 6.88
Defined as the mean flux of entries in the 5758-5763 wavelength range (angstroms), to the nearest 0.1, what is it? 6.9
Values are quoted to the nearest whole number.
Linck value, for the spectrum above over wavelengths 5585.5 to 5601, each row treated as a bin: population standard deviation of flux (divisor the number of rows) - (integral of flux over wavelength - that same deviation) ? -102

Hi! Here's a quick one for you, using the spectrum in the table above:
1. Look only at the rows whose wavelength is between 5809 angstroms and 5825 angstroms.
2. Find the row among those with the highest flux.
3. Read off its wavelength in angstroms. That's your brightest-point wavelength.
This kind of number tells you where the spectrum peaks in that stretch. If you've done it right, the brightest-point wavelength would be 5812.52 angstroms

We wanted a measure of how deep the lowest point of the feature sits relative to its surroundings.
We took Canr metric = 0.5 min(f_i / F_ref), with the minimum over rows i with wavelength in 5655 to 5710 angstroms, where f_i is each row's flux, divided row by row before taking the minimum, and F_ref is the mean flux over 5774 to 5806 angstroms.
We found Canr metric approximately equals 0.464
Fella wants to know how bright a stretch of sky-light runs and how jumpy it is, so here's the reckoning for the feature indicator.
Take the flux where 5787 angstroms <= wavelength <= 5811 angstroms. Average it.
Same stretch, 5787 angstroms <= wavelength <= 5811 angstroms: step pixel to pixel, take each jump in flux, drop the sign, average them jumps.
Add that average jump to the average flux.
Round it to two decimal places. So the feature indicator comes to 7.48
